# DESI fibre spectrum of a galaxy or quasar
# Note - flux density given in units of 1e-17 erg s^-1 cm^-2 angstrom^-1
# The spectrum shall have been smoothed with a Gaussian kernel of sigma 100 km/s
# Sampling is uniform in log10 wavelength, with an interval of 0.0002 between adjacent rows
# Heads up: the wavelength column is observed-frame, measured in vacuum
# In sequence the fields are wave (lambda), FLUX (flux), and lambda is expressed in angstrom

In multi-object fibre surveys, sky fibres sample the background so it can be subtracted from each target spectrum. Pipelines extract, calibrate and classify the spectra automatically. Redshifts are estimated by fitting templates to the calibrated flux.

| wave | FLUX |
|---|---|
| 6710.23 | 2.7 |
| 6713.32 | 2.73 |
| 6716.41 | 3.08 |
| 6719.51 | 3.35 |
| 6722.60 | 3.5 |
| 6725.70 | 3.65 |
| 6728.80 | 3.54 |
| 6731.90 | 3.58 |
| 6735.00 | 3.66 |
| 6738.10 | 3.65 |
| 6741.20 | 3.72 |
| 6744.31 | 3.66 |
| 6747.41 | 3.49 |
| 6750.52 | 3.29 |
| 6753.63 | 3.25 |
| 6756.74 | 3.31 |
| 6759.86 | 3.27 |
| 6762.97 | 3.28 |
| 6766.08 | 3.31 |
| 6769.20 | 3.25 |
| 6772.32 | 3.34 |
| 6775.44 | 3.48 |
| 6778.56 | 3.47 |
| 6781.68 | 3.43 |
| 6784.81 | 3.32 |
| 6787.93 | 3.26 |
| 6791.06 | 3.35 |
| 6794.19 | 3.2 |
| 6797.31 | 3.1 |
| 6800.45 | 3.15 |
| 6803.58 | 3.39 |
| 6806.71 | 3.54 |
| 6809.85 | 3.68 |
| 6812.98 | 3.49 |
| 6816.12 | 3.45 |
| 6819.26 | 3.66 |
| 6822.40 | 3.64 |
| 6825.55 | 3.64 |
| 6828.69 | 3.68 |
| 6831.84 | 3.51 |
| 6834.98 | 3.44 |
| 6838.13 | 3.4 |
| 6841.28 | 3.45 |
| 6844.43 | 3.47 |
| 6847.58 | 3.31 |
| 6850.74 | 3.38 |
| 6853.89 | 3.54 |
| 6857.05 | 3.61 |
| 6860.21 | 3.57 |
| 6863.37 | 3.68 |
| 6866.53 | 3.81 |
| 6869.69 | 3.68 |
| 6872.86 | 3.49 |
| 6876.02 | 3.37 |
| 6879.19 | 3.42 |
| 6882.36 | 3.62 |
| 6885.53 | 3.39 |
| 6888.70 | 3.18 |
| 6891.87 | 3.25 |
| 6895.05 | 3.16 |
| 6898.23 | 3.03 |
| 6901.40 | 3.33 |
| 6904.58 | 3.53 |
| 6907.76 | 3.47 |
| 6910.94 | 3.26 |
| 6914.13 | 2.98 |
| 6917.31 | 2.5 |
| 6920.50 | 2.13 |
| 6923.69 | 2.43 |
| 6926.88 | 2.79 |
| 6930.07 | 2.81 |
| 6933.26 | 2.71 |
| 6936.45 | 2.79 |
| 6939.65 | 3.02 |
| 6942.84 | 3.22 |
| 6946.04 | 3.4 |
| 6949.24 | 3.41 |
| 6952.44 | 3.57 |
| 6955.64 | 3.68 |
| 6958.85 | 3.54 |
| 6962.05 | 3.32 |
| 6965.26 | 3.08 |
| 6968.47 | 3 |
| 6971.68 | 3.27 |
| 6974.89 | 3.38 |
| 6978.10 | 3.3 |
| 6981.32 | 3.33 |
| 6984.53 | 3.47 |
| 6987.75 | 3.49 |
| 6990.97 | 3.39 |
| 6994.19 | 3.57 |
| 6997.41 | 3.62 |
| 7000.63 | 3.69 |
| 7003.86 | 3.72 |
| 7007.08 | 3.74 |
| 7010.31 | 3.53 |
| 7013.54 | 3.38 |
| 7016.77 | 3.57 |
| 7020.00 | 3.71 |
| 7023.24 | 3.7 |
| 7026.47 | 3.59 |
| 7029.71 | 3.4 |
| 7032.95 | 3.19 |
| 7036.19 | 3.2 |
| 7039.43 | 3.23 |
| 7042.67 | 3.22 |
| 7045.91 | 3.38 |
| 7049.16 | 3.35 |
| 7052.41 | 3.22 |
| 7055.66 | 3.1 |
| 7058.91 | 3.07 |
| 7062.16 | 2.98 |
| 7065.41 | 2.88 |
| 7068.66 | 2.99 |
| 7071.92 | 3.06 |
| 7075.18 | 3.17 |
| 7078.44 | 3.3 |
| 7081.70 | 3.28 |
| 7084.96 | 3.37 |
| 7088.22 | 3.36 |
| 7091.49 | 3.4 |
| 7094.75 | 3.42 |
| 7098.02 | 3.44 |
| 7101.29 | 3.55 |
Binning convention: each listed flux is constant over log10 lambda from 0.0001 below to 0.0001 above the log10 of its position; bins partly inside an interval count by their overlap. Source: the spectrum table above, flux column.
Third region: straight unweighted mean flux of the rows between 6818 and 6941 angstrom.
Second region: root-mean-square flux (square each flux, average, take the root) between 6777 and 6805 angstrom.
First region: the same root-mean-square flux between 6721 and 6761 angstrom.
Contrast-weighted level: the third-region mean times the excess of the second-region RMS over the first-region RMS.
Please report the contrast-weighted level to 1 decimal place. -0.7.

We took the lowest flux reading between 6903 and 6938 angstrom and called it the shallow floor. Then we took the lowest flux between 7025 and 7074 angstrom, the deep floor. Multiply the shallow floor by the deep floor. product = 6.1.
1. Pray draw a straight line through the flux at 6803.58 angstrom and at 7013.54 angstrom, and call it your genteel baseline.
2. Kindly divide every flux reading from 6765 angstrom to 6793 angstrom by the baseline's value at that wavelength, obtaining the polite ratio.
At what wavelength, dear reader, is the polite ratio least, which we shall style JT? 6769.20 angstrom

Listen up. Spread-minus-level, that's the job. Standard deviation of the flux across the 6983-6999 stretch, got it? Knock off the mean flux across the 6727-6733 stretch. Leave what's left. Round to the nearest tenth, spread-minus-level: -3.5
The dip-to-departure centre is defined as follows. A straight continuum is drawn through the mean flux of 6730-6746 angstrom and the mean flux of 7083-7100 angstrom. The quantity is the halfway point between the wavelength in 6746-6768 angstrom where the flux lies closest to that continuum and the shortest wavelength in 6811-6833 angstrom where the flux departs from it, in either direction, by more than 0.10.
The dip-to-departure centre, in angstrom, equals 6780.2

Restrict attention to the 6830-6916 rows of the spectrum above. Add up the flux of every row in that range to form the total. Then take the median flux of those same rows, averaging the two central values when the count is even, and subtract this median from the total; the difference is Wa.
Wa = 88.9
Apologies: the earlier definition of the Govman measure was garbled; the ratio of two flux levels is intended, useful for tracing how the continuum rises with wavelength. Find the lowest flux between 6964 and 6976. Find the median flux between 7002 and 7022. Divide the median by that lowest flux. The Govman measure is 1.21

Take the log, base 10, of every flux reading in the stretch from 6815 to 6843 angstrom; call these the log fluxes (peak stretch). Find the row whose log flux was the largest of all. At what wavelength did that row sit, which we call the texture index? 6828.69 angstrom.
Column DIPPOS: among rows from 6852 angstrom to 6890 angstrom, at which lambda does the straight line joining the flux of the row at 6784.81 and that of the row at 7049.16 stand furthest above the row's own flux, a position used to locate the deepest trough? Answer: 6888.70 angstrom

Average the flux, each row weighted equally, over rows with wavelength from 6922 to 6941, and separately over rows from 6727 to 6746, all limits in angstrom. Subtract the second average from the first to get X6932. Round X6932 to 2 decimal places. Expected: -0.88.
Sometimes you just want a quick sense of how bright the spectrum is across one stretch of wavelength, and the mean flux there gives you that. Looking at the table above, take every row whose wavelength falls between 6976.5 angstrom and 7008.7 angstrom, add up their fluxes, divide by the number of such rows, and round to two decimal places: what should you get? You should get 3.53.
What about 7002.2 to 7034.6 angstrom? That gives 3.55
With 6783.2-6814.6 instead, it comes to 3.35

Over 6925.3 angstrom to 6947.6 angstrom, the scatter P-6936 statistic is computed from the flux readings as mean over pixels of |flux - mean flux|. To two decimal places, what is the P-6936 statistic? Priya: 0.21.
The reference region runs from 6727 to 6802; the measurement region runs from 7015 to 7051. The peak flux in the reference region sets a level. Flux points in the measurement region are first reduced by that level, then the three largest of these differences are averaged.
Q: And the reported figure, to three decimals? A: -0.053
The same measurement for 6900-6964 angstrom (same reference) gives -0.123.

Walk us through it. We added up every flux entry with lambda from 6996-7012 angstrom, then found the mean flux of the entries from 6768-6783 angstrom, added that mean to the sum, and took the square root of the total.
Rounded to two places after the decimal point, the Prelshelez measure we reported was 4.66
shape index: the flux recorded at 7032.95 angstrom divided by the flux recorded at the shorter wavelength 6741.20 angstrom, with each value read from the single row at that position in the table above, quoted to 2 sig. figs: 0.86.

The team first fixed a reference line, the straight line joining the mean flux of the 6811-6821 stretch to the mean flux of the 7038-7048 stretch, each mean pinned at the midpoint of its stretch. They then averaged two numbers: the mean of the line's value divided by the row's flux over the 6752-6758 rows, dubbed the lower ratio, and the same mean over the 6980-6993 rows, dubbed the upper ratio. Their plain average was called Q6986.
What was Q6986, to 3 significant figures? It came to 1.04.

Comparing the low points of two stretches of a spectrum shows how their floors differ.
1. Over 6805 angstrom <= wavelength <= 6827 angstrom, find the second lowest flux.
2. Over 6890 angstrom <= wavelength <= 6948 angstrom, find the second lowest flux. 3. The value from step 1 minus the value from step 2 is 1.06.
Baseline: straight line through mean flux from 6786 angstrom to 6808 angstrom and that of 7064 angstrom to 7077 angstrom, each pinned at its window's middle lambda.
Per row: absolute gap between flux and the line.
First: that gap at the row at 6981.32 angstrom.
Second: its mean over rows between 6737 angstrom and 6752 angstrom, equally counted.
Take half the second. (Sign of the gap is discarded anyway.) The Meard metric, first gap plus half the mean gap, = 0.34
